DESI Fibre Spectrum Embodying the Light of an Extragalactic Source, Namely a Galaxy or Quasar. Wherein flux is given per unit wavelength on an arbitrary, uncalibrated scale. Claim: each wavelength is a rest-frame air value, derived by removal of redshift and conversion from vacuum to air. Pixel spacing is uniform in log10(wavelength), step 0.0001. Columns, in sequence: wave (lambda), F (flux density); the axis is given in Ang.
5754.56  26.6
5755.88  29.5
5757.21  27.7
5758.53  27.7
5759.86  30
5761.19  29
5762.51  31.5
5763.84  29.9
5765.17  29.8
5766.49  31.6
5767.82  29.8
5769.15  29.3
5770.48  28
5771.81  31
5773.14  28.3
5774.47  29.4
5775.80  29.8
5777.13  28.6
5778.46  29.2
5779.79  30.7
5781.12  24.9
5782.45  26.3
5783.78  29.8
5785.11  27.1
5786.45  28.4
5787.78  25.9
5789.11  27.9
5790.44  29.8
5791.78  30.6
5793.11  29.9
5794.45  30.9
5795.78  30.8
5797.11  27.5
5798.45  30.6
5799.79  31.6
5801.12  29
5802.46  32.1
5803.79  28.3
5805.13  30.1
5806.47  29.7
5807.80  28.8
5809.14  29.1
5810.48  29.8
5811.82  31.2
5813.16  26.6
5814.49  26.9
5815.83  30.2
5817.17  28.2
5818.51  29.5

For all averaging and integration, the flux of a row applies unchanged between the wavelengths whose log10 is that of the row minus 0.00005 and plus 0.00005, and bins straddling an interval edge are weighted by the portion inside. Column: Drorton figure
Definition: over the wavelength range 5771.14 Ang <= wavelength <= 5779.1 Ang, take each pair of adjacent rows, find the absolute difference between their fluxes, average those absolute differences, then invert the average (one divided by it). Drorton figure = 0.83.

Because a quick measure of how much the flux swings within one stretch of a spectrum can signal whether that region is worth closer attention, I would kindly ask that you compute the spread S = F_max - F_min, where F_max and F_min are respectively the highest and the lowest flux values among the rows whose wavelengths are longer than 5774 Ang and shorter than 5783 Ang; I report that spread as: 5.8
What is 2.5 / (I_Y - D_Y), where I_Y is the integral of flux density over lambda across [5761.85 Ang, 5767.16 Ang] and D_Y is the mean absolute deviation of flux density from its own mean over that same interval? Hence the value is 0.0154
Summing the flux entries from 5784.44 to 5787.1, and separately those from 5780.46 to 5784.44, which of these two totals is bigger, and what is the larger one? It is 81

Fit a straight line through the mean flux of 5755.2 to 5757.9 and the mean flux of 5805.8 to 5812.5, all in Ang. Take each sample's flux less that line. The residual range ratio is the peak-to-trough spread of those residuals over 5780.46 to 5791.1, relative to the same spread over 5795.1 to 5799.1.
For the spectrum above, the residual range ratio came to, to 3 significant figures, 1.46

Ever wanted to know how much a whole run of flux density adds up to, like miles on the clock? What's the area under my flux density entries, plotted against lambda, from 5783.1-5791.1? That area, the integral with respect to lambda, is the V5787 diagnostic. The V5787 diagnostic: 225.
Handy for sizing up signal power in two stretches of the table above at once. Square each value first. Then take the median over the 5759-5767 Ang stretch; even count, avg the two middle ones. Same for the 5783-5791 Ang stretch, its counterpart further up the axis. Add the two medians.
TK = 1689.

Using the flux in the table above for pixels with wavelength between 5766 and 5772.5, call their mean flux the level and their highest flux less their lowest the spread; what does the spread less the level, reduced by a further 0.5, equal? -26.8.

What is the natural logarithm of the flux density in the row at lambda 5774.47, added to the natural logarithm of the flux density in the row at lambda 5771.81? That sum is 6.81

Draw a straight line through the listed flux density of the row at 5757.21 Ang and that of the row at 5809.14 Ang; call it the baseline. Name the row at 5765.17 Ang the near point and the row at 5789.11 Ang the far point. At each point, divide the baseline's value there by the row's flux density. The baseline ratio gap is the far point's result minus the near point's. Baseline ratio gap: 0.087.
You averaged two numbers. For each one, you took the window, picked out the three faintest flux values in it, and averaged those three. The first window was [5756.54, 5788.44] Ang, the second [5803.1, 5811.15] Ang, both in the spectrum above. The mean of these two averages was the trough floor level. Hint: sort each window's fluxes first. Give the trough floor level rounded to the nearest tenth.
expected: 27.2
